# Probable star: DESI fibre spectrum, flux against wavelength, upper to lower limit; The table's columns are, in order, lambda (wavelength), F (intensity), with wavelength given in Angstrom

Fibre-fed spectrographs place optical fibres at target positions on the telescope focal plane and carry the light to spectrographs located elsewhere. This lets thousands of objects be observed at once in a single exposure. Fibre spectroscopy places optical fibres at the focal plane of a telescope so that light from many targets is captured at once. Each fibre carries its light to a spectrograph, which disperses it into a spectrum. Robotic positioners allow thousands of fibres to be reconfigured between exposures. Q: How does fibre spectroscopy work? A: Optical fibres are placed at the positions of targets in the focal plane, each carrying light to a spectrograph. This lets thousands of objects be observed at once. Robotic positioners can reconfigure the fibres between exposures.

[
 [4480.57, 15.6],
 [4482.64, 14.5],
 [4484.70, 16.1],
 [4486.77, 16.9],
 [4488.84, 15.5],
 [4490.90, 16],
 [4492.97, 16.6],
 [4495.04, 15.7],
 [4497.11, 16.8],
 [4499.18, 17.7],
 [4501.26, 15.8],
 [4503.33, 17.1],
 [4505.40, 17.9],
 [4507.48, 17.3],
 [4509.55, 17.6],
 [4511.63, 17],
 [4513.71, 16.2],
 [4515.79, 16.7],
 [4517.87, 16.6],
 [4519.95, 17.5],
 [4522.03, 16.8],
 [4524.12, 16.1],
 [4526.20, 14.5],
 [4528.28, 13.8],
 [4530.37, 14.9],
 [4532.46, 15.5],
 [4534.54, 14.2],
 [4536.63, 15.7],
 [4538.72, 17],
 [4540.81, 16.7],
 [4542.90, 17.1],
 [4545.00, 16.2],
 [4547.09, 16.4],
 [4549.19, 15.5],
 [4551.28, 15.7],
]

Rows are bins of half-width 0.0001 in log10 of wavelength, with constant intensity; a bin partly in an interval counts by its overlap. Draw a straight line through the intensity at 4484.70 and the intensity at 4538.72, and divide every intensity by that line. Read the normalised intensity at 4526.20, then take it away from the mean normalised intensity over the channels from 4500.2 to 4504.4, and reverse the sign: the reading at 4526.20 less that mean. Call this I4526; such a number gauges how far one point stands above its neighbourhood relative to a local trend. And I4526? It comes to -0.14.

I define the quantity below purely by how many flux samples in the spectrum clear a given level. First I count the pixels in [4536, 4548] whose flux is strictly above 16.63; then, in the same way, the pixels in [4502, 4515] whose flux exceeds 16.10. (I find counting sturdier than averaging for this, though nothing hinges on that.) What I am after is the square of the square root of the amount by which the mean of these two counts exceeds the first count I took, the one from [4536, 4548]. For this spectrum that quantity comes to 1.5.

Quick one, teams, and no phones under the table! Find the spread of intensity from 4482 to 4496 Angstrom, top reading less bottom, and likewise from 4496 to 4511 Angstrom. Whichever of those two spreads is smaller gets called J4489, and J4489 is 2.1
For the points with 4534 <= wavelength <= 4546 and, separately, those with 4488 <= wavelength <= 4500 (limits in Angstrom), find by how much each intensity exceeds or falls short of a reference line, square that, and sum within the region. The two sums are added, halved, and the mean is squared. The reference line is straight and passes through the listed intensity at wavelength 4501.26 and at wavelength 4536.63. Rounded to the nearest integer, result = 40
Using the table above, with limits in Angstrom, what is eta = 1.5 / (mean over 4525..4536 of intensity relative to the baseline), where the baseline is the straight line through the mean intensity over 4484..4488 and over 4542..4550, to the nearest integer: -1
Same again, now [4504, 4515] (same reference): 2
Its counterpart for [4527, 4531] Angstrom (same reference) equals -1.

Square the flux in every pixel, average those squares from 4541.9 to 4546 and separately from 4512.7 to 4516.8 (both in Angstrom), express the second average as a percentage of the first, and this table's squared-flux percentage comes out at 98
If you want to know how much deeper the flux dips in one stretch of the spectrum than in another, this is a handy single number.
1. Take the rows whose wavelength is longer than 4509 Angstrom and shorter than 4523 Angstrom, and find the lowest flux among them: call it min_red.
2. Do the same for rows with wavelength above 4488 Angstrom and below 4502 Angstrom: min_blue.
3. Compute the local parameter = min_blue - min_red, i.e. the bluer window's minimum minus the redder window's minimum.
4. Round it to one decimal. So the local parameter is -0.7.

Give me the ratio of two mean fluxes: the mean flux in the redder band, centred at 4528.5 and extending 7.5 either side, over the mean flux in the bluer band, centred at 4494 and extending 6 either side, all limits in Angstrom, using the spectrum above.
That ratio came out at 0.92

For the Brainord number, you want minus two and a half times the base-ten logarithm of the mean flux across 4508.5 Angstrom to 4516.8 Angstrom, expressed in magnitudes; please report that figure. -3.07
